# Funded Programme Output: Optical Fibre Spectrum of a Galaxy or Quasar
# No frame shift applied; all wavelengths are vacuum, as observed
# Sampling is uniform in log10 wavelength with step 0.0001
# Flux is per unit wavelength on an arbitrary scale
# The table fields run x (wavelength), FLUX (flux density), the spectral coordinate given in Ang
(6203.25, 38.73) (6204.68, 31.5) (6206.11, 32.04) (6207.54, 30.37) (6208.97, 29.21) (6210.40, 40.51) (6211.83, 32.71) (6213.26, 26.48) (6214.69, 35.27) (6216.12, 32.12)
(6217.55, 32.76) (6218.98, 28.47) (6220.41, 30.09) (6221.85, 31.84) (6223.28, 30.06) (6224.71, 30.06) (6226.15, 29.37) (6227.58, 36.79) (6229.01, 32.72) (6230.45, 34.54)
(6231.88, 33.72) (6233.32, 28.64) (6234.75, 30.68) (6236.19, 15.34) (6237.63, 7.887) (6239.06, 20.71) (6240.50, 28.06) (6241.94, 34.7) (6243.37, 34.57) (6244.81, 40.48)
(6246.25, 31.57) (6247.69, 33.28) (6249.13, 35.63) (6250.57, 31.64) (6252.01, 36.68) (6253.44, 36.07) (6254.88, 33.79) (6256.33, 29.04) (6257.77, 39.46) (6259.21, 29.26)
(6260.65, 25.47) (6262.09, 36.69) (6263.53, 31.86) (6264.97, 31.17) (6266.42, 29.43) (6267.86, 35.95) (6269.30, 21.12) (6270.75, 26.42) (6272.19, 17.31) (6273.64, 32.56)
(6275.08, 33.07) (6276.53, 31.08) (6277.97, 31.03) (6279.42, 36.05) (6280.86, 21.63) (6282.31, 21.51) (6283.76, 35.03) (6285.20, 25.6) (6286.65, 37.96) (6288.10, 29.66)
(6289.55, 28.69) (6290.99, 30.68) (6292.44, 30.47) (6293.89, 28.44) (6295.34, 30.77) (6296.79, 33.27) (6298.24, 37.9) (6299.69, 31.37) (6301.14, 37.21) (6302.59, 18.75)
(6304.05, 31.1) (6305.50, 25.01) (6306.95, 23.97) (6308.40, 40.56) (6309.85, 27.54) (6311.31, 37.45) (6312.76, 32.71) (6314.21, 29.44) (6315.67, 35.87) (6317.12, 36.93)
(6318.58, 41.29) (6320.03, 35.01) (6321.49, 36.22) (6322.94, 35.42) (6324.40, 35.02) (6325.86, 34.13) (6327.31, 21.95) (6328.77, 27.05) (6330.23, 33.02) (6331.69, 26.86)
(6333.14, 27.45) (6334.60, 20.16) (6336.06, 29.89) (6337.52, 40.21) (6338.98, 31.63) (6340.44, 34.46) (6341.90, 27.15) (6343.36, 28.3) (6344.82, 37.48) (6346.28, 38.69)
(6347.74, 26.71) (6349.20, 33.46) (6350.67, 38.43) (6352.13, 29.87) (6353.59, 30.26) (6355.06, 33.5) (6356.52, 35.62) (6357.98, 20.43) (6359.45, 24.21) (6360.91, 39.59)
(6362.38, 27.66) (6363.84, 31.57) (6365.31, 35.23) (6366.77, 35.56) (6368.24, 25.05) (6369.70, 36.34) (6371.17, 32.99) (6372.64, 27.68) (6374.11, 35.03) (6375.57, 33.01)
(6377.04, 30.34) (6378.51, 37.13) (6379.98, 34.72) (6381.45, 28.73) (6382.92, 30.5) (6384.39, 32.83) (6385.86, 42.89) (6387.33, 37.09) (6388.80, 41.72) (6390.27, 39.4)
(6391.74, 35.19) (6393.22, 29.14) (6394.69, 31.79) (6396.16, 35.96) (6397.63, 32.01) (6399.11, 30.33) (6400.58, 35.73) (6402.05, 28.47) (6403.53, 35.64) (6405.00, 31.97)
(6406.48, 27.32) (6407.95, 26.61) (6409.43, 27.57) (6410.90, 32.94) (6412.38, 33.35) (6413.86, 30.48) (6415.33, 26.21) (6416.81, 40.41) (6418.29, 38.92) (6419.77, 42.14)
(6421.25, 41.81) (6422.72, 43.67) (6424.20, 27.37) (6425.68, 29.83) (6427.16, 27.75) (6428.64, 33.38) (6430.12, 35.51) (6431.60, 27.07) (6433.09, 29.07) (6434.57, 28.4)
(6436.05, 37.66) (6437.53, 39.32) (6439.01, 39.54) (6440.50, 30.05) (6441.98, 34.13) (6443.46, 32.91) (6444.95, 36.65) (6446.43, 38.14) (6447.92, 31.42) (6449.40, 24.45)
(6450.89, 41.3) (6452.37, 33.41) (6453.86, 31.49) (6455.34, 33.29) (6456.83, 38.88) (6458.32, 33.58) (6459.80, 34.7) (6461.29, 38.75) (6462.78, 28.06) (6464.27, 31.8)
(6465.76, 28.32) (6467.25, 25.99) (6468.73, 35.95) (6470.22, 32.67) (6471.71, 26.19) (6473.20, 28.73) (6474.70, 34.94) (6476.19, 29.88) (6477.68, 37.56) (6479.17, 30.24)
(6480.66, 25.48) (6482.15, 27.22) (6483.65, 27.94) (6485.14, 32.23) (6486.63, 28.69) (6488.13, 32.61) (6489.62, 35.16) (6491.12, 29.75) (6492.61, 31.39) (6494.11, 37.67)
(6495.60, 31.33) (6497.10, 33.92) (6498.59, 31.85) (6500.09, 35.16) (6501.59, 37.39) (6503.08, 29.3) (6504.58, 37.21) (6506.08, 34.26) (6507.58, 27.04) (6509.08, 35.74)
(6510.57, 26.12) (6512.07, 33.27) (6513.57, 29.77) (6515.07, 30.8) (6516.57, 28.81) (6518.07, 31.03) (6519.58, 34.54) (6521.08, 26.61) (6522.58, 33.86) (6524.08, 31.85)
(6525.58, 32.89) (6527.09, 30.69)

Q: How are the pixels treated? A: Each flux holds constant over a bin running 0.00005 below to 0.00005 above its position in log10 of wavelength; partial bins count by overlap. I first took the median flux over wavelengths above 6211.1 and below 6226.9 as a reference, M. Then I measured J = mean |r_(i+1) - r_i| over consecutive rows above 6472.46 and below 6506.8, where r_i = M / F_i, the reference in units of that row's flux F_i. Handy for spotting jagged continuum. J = 0.13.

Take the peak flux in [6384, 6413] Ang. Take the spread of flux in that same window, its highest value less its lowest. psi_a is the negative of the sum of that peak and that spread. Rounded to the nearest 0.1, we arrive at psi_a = -59.2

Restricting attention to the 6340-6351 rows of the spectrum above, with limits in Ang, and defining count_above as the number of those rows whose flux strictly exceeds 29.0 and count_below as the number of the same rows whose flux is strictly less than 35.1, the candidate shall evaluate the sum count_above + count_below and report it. 10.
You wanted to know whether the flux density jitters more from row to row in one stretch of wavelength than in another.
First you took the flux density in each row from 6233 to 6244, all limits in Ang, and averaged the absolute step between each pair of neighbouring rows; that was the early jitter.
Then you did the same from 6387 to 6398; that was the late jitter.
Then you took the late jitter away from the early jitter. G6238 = 3.4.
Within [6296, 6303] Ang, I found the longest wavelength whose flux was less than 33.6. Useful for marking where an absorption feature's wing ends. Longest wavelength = 6302.59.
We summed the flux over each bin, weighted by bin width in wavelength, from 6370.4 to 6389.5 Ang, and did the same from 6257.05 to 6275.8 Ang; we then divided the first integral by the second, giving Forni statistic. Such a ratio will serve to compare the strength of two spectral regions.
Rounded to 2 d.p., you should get 1.16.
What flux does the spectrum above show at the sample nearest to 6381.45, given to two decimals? 28.73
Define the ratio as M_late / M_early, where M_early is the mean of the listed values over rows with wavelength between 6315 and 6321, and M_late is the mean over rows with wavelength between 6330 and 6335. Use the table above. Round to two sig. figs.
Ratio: 0.72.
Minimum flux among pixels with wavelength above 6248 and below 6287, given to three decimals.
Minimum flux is 17.310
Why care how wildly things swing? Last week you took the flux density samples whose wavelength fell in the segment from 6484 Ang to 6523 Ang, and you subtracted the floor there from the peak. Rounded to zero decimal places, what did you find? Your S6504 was 12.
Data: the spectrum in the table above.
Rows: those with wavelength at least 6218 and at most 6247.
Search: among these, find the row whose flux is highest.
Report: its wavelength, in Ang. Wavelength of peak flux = 6244.81 Ang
